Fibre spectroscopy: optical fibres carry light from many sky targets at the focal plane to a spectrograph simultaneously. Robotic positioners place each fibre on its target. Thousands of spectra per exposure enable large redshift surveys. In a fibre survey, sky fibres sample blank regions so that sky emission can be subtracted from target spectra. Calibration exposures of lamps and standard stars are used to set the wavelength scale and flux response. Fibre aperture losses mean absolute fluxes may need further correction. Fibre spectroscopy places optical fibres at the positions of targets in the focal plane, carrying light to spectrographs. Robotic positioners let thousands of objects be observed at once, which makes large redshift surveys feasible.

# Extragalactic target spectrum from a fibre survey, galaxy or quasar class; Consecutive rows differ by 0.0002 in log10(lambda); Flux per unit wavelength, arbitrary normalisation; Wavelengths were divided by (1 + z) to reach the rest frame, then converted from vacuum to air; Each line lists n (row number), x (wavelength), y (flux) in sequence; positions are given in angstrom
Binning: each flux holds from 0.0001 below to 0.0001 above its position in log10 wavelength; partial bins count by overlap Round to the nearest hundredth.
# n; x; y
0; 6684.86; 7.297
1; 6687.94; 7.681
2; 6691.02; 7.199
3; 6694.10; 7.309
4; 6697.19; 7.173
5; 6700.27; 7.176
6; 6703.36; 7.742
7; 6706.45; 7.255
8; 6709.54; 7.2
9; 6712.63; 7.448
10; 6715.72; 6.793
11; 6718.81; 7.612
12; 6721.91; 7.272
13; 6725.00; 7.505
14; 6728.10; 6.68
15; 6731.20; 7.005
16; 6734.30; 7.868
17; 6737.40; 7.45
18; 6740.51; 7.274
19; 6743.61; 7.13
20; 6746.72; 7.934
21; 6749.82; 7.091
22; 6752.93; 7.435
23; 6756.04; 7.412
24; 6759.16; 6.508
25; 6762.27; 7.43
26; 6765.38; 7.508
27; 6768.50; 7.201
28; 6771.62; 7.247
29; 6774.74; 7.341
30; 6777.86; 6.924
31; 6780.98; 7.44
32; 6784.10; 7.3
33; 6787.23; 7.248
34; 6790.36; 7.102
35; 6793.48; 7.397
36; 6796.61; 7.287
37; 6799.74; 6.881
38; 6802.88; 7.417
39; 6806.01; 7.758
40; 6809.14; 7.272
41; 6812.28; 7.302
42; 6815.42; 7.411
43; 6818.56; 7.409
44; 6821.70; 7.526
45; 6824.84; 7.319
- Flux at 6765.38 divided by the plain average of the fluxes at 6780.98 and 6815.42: 1.01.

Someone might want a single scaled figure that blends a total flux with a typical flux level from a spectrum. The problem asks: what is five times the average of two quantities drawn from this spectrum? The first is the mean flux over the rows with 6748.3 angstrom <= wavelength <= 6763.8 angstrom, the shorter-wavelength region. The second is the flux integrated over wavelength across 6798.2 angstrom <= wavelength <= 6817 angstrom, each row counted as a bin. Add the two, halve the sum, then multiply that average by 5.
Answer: 363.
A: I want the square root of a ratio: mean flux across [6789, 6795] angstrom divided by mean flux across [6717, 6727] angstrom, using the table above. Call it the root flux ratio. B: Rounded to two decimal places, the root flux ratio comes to 0.99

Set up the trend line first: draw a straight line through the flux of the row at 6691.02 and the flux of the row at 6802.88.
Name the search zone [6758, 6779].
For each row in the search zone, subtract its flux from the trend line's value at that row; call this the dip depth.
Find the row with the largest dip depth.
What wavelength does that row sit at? 6759.16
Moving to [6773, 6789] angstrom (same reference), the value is 6777.86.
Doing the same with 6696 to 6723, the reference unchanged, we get 6715.72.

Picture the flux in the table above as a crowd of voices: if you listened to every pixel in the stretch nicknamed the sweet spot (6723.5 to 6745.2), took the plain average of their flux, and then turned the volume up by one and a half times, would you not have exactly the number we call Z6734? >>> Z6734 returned 10.9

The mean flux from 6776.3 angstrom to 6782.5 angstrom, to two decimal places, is 7.18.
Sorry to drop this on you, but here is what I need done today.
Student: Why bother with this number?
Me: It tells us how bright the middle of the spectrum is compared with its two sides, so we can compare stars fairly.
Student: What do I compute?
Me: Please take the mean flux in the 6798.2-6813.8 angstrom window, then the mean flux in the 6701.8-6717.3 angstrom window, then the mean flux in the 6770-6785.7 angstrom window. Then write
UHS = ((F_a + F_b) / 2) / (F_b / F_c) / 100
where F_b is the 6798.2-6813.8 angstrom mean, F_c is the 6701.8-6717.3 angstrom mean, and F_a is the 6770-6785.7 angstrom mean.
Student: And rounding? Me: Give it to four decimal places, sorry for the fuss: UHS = 0.0725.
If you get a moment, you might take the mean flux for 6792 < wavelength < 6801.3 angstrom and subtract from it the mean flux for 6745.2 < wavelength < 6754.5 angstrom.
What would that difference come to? -0.30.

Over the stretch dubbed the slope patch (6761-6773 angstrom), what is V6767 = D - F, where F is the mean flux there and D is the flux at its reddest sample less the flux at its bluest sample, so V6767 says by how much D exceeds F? -7.53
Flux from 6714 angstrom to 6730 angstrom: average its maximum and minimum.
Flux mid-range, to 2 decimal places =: 7.15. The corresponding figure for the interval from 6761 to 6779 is 7.22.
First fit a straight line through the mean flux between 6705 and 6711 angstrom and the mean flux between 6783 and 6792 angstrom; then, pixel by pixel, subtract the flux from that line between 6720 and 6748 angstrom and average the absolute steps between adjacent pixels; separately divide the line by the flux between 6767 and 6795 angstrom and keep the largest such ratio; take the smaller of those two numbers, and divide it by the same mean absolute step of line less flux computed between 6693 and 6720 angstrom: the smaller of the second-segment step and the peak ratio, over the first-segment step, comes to 1.28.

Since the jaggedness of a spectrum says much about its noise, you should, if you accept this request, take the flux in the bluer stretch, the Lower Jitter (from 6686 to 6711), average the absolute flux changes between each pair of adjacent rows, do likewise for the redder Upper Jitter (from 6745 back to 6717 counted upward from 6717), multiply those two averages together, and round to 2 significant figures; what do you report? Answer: 0.11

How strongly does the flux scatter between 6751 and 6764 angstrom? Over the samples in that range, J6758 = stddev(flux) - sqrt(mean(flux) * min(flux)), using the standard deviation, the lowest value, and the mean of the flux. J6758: -6.4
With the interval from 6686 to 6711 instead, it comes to -7.0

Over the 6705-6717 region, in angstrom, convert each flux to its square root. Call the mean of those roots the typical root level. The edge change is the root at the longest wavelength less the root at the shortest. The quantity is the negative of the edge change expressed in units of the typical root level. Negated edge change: 0.033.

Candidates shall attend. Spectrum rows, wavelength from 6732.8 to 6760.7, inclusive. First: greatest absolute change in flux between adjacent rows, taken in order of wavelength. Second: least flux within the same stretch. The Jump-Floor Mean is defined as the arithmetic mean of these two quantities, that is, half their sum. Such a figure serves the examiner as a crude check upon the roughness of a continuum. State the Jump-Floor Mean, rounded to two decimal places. 3.71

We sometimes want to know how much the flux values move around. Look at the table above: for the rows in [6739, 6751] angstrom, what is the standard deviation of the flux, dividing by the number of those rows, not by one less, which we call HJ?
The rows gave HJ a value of 0.34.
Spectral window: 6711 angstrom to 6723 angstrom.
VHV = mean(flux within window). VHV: 7.28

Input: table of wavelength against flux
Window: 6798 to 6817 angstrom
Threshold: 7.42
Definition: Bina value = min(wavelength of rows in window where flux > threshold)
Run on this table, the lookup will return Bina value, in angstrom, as 6806.01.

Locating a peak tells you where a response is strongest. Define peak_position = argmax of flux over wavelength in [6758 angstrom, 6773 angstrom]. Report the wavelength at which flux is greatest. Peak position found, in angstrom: 6765.38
